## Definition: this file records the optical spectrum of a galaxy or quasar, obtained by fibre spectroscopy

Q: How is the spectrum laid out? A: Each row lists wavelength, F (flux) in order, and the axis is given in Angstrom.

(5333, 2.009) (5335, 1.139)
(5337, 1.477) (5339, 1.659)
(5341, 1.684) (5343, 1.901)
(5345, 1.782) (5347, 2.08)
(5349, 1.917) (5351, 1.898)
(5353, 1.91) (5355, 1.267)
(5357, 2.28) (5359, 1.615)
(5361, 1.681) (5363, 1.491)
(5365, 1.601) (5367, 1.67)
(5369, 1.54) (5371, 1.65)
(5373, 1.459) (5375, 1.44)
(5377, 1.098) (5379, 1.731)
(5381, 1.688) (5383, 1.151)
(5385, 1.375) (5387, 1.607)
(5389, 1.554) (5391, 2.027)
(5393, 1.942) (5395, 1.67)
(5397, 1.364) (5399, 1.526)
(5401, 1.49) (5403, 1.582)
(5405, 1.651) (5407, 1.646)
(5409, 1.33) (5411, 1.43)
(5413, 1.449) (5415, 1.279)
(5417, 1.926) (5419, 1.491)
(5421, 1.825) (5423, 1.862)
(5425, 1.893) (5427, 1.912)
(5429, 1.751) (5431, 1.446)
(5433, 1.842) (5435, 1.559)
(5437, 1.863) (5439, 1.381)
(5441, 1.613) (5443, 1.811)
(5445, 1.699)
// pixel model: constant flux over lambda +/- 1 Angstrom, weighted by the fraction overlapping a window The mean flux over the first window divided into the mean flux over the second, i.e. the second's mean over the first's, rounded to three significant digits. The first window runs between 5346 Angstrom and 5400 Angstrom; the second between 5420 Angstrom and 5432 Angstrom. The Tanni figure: 1.09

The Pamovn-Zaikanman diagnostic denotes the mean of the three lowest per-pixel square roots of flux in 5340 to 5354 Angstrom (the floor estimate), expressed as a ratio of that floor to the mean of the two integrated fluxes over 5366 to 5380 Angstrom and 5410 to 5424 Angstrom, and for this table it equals 0.061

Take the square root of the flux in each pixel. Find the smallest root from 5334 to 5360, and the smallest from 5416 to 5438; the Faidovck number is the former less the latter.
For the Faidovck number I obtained -0.14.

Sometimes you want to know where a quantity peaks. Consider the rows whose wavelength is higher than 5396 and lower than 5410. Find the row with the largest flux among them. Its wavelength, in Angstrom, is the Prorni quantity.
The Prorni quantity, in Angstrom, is 5405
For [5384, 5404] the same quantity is 5391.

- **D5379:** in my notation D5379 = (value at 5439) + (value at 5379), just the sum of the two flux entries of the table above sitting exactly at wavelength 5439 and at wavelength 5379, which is 3.11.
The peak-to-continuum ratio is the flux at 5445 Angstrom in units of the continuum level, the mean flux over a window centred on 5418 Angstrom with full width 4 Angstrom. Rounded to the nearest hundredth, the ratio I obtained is 0.99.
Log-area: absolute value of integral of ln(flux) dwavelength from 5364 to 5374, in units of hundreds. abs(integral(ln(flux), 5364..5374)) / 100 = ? 0.046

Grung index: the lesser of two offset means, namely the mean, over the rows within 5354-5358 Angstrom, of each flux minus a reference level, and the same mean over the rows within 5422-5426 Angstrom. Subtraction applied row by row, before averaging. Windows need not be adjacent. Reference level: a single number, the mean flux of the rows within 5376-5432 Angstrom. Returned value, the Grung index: 0.18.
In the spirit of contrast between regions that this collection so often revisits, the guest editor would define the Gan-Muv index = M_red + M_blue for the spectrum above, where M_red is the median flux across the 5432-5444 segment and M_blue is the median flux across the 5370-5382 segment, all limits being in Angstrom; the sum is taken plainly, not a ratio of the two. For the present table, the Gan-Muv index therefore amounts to 3.27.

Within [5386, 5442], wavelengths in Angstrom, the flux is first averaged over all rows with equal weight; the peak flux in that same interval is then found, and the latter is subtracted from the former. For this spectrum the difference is -0.39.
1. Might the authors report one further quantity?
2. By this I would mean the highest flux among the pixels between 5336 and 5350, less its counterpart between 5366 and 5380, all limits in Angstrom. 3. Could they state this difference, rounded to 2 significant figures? 0.35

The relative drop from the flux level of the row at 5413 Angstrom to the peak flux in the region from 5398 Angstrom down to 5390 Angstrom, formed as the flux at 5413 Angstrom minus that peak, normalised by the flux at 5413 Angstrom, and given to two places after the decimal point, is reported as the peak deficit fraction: -0.40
